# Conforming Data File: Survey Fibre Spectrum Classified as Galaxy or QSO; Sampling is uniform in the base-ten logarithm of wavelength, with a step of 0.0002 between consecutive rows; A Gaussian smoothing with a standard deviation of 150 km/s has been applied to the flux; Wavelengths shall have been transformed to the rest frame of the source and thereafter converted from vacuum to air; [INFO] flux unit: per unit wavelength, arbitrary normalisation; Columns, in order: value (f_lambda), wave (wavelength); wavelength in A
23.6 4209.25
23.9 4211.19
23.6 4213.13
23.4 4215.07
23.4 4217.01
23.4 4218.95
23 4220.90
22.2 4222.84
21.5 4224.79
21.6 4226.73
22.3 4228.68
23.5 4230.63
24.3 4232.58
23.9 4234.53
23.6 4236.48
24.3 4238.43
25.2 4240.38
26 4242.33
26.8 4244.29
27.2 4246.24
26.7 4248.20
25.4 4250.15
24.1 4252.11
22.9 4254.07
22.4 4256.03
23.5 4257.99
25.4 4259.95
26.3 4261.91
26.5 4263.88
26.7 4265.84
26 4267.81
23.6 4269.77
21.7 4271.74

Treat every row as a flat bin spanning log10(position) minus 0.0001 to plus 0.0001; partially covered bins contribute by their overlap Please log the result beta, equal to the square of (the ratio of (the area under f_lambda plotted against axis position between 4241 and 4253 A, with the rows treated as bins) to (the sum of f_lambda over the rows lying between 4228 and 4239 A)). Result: 4.8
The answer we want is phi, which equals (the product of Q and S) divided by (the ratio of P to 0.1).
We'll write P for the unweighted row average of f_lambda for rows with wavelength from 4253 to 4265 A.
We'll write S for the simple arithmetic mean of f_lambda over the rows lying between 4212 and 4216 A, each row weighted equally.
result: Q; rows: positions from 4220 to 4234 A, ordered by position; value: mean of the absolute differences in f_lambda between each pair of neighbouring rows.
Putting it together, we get 0.07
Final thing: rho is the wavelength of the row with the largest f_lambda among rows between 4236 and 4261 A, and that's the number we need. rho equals 4246.24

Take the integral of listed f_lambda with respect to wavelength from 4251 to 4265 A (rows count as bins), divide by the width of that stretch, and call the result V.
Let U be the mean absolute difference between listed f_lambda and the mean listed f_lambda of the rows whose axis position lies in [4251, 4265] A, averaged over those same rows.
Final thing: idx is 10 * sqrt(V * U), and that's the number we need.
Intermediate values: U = 1.39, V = 24.5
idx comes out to 58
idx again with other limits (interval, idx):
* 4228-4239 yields 35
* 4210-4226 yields 38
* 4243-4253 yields 52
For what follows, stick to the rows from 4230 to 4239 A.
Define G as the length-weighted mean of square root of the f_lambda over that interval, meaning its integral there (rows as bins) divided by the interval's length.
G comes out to 4.89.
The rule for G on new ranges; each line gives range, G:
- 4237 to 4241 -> 4.96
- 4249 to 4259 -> 4.87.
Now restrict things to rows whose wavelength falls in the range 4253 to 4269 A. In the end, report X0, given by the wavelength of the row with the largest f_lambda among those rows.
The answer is 4265.84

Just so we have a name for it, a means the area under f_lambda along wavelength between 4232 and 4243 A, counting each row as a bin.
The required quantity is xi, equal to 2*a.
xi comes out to 540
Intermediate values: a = 270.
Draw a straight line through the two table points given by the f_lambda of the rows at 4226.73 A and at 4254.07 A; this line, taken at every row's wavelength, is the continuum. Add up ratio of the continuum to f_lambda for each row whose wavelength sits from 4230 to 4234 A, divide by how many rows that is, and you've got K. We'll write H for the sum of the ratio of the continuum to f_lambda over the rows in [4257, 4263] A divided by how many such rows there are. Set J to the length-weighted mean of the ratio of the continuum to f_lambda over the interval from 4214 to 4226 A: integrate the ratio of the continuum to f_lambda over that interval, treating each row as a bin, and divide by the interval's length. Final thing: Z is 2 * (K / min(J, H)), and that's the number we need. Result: 1.97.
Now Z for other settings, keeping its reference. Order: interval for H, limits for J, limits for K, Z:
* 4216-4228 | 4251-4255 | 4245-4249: 1.76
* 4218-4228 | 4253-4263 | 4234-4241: 1.90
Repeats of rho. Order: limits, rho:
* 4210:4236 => 4232.58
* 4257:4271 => 4265.84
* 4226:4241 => 4240.38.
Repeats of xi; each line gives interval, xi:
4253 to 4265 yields 589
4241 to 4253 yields 625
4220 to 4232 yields 538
